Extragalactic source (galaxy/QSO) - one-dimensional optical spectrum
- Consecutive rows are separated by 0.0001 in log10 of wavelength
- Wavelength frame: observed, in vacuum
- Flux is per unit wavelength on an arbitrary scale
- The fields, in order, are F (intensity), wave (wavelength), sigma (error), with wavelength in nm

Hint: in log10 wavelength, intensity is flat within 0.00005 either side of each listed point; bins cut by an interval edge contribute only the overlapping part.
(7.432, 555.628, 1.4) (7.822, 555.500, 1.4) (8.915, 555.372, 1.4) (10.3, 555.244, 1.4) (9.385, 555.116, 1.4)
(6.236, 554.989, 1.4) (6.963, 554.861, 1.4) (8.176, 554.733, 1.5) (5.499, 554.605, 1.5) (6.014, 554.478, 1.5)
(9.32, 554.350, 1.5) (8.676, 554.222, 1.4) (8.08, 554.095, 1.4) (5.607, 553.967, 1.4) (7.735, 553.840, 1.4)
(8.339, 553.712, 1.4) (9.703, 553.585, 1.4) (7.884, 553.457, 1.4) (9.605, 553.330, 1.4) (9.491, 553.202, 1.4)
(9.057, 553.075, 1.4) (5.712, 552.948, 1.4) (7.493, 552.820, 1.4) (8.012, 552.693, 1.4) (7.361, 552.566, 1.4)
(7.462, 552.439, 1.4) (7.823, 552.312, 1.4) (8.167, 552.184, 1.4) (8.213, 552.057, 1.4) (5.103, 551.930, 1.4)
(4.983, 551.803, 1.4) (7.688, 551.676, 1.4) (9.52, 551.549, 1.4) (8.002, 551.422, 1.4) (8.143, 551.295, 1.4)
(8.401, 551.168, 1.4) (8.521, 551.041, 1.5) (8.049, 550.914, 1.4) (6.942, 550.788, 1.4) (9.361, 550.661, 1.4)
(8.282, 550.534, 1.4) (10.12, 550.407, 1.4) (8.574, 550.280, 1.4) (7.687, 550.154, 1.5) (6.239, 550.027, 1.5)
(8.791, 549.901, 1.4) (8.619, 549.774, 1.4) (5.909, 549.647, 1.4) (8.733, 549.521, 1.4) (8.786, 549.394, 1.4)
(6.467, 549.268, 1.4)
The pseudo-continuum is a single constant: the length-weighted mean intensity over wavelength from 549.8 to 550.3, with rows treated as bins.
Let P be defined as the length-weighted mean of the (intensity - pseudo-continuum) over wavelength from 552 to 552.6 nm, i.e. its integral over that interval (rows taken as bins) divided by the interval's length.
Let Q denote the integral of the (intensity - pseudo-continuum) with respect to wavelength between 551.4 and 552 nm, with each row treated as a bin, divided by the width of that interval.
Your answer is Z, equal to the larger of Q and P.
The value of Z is 0.00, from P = 0.0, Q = -0.82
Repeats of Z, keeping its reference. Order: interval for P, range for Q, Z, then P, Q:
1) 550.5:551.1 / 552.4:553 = 0.40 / 0.4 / -0.60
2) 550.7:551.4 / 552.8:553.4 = 0.50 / 0.2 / 0.50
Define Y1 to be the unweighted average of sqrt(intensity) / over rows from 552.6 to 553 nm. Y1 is 2.7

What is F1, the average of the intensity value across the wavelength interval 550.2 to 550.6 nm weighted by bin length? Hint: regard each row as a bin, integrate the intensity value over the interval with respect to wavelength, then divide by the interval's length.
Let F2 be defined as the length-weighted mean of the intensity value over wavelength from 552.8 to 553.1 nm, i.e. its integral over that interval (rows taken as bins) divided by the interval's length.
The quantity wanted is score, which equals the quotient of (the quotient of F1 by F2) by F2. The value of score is 0.173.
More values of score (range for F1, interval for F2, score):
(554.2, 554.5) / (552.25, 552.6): 0.142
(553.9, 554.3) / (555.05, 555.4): 0.082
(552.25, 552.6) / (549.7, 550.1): 0.124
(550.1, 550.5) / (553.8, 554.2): 0.166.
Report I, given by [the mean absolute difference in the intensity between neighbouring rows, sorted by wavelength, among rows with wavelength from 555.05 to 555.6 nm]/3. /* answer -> 0.38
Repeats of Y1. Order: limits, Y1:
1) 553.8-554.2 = 2.7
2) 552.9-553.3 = 2.8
